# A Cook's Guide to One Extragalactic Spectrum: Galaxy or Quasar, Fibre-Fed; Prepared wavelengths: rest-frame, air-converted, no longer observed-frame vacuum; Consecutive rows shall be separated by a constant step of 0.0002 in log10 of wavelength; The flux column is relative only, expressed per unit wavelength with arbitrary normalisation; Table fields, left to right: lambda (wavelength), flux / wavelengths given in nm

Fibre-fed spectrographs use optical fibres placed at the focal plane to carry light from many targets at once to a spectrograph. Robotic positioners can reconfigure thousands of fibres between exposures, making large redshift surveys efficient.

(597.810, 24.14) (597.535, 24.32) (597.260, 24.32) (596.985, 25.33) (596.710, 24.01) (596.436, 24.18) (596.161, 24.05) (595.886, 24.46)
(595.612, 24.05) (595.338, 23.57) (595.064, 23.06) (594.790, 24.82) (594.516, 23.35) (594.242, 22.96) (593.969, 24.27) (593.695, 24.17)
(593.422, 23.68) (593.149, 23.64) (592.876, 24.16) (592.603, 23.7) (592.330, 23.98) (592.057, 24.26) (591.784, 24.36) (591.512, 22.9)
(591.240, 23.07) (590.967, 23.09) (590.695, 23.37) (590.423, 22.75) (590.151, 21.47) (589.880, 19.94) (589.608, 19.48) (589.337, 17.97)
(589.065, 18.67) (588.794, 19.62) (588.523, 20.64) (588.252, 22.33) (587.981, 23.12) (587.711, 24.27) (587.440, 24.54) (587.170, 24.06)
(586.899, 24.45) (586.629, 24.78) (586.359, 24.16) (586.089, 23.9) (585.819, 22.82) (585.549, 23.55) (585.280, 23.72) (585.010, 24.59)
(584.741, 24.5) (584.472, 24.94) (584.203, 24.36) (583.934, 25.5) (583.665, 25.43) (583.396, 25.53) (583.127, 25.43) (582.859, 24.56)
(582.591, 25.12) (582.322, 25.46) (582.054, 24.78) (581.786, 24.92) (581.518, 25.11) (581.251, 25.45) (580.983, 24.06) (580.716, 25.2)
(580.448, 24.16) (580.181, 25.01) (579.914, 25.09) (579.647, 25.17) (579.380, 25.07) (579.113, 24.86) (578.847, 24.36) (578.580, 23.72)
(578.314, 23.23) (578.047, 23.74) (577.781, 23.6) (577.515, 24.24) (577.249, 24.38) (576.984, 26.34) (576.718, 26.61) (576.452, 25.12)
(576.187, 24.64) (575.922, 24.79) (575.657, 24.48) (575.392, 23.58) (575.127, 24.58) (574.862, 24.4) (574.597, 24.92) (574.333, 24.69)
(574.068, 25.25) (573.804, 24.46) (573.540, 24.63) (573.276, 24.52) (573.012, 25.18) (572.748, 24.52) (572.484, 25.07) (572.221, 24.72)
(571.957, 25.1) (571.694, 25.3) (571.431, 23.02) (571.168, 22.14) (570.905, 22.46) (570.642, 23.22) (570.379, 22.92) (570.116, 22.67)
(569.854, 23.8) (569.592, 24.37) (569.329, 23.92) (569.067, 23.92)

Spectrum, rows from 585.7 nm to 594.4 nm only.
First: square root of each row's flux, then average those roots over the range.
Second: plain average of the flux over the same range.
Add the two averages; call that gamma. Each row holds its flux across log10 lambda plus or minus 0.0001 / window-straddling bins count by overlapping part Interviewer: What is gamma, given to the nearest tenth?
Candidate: 27.6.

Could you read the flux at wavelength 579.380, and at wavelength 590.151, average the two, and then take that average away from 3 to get -20.3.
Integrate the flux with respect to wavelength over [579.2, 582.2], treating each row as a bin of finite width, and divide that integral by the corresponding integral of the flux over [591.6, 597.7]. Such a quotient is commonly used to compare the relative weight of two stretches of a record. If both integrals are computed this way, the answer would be 0.51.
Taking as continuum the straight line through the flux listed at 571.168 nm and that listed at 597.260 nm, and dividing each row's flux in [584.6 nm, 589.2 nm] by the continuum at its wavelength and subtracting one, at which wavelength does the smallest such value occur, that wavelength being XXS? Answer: 589.065 nm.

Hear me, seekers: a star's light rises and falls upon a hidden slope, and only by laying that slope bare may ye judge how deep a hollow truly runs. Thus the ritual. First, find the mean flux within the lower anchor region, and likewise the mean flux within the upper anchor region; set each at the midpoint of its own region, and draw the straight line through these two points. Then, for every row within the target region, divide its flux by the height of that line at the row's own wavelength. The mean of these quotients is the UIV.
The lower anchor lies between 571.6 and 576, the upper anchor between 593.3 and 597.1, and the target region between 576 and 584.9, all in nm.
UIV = 1.01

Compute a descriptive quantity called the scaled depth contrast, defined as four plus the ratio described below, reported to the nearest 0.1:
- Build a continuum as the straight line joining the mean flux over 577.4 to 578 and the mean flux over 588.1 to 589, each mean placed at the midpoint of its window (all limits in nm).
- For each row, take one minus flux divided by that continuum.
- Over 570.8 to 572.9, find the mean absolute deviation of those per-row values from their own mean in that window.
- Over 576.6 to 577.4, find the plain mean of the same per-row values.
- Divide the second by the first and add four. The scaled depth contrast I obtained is 2.6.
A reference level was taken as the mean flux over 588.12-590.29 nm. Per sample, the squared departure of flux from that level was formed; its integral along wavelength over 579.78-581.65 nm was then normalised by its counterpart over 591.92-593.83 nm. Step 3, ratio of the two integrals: 1.5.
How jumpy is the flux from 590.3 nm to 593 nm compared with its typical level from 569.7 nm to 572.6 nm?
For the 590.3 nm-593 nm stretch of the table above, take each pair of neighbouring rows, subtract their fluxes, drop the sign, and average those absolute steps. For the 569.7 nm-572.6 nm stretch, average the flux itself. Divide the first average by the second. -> 0.017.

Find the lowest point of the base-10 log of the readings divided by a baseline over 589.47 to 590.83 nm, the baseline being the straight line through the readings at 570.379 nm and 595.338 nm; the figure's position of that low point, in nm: 589.608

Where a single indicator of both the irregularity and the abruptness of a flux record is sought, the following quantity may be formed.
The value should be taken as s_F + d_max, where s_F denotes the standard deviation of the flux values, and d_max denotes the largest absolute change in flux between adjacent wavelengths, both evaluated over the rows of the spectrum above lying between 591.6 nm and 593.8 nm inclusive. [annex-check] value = 0.8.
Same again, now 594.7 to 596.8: 2.3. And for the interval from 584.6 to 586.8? 1.7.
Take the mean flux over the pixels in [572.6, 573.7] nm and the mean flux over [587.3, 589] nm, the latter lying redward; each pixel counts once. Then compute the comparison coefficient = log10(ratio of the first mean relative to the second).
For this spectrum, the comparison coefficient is 0.04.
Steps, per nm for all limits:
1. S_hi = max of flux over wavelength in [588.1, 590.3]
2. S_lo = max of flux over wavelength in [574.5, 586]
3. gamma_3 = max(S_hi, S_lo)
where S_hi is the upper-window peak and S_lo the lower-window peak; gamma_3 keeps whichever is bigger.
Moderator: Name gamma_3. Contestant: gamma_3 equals 26.61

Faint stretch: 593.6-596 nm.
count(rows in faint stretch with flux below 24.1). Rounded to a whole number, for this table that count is 5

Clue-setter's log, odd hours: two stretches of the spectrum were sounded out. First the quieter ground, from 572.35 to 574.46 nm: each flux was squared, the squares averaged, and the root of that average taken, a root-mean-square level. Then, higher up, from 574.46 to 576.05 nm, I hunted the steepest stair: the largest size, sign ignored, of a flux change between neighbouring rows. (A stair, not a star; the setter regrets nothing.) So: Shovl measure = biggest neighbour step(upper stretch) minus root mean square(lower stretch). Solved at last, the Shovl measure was -23.8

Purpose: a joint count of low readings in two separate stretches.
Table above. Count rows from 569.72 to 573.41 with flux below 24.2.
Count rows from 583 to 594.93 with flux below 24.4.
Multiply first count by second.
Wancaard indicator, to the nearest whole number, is 231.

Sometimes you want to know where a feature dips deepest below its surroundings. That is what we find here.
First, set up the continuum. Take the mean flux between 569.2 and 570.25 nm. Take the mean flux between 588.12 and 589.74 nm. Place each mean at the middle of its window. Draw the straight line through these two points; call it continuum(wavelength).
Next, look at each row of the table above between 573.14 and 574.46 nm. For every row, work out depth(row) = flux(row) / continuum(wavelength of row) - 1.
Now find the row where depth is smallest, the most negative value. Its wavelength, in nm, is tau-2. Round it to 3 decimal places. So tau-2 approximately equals 573.276 nm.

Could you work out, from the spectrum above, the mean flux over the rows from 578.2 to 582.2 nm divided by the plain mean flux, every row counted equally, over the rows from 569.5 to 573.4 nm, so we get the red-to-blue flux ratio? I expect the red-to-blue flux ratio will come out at 1.03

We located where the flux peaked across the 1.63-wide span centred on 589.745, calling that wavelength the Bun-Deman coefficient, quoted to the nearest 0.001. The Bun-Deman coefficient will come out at 590.423 nm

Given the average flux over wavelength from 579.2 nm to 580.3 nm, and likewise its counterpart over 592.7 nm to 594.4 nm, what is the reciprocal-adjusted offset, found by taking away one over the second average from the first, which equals 25.0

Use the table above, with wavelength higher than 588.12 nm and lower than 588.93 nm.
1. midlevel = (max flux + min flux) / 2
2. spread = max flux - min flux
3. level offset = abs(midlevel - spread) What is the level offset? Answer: 18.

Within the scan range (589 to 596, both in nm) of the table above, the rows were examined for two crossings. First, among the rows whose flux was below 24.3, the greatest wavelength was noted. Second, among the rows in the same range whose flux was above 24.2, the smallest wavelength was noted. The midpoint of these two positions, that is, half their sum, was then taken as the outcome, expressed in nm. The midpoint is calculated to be 593.70 nm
